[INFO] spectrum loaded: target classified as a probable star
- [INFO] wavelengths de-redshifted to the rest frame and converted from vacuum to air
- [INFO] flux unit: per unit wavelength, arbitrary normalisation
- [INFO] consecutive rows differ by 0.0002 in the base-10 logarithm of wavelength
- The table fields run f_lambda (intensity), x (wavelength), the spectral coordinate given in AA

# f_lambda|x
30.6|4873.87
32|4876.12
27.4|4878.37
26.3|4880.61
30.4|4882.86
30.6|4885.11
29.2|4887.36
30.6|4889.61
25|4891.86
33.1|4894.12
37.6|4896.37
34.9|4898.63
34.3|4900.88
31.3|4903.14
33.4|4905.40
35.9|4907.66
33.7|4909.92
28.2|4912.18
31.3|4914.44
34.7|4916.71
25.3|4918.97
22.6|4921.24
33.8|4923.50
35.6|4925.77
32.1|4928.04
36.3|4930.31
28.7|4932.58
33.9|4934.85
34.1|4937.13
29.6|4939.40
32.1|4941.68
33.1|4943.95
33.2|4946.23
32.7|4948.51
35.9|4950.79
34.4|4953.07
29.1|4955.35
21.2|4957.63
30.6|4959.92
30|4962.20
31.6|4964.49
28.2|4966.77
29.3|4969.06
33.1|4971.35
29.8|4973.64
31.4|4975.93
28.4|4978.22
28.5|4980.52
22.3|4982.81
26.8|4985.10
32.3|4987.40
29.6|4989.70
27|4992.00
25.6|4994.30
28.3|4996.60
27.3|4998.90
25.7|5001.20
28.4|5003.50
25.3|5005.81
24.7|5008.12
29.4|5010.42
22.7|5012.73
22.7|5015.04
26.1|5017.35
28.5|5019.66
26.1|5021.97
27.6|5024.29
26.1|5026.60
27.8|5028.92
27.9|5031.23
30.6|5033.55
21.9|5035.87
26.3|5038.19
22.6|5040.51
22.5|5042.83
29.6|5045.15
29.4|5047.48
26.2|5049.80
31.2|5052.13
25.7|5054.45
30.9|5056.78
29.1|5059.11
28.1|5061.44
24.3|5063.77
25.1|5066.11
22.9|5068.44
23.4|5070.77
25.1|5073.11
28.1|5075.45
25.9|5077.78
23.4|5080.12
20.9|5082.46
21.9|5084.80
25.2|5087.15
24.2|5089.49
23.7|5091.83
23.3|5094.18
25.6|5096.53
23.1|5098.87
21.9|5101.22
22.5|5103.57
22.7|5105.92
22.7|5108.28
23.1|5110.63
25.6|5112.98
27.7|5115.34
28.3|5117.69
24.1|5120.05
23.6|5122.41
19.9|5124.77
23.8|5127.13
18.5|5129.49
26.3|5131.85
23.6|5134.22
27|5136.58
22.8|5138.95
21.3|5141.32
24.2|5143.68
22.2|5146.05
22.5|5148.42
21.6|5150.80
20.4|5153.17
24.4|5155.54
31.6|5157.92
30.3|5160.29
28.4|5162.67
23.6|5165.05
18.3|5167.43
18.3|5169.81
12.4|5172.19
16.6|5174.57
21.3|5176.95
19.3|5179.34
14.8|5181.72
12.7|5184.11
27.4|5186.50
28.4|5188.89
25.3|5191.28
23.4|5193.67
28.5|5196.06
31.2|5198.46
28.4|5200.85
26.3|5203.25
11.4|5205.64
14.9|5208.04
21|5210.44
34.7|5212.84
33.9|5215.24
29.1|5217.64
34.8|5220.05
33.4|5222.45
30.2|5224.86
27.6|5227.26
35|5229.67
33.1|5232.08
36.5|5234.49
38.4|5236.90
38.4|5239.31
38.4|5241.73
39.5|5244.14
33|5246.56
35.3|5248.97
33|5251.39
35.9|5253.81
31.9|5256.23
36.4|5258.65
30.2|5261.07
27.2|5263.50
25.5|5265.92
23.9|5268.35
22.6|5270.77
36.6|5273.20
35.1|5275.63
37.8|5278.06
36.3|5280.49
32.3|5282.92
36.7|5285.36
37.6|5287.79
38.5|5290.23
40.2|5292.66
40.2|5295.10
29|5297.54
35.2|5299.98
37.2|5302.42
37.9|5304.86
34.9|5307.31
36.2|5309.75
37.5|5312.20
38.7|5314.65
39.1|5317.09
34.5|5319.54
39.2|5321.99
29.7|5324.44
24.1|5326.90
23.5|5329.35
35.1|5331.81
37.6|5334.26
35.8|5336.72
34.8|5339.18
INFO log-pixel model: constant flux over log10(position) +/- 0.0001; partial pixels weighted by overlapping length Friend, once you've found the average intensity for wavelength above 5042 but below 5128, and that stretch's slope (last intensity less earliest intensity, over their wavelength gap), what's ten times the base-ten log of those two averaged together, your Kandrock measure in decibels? 10.97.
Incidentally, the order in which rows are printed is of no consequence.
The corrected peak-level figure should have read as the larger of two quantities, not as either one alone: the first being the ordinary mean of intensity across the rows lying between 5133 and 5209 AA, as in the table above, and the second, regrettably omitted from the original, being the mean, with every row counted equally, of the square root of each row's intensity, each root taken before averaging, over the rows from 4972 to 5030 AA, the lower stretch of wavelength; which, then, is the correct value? 23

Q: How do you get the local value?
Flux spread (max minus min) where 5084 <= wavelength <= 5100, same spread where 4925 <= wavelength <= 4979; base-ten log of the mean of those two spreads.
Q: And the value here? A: 0.97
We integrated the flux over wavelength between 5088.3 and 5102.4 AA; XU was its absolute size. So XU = 333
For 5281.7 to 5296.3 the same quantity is 549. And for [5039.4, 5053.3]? 375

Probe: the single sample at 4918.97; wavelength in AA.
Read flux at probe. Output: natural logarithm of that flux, 3.23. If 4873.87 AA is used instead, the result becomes 3.42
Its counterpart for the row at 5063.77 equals 3.19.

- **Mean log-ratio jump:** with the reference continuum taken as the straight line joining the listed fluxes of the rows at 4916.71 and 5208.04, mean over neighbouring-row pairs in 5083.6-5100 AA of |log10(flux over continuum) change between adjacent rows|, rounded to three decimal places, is 0.029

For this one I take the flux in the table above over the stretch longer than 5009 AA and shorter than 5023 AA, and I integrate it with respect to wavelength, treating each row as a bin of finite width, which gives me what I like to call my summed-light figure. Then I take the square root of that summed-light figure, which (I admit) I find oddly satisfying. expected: 19.0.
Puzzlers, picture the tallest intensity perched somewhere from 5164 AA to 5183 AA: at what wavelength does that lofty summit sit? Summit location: 5165.05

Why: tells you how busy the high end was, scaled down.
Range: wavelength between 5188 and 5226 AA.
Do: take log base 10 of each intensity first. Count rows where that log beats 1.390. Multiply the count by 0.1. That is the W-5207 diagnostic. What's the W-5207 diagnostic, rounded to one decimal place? 1.2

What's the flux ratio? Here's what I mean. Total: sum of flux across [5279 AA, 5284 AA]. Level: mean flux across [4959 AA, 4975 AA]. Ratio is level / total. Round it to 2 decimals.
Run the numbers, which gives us 0.44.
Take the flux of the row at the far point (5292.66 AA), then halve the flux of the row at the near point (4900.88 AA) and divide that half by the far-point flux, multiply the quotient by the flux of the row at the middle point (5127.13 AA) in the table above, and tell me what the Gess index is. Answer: 10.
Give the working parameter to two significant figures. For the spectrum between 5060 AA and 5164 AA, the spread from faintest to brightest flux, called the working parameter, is 13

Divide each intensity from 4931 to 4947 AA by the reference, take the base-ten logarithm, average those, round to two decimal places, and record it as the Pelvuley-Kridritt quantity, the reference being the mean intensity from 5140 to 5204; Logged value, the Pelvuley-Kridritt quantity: 0.14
